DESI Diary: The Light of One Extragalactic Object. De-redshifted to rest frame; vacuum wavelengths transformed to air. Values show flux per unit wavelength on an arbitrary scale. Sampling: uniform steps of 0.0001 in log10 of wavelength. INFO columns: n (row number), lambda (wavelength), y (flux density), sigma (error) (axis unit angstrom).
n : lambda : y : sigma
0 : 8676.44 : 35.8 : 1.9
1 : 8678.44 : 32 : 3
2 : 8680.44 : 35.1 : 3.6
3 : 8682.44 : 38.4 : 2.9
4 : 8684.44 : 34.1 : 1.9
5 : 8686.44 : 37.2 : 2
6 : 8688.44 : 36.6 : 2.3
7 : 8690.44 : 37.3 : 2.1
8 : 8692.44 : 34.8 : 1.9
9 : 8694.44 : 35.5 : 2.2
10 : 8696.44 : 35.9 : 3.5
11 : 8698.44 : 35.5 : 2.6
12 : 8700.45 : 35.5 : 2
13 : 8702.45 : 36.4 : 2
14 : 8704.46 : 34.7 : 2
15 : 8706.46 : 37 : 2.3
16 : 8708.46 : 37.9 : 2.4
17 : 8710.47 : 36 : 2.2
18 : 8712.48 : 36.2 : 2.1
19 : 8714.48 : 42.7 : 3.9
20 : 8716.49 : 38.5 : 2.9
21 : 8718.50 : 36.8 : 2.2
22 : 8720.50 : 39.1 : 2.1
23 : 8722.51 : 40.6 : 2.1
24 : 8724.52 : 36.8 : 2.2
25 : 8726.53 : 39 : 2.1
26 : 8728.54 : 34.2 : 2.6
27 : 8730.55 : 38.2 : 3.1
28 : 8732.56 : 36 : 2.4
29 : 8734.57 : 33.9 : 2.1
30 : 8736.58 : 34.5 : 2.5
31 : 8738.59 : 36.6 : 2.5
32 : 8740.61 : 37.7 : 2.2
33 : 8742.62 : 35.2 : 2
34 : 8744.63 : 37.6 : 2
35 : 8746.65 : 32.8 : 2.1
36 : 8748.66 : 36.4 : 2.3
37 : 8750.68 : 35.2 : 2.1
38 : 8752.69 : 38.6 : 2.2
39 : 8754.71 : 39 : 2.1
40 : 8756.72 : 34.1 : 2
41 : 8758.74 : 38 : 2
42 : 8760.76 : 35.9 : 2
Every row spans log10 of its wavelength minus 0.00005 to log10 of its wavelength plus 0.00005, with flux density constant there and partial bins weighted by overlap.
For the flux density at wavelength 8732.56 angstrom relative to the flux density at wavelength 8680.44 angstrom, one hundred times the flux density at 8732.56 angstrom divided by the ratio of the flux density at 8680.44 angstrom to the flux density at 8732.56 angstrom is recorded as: 3692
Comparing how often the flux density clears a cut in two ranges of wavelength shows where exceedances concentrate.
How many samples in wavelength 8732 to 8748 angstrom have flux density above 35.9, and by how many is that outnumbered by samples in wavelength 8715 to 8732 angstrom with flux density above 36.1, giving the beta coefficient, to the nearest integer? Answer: 3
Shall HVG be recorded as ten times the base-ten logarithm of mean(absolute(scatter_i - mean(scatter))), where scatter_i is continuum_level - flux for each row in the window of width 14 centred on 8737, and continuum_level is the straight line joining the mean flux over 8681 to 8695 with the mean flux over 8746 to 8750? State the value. 1.0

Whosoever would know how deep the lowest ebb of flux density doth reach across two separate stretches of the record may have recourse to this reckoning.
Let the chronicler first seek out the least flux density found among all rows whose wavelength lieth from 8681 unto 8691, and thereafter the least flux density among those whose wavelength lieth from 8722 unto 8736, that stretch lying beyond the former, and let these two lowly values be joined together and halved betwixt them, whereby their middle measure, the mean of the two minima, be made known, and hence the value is 34.0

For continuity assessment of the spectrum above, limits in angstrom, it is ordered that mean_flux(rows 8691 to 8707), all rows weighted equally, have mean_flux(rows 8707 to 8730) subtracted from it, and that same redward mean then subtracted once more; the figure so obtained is -40.3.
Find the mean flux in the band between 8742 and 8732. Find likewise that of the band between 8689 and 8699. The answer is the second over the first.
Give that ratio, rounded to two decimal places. 1.00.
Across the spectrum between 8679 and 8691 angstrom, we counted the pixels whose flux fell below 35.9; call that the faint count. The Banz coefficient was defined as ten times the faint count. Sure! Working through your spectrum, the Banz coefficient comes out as 20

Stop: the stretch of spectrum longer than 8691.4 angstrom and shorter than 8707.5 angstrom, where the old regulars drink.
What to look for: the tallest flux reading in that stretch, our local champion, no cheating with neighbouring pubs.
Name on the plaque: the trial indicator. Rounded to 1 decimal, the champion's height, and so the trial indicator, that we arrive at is 37.0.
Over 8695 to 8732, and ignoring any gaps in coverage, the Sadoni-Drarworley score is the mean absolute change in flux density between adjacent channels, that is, 2.31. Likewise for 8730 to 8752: 2.26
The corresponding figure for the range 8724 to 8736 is 3.06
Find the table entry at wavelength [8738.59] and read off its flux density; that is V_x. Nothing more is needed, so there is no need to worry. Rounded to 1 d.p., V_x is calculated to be 36.6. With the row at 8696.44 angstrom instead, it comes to 35.9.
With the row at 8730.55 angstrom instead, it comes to 38.2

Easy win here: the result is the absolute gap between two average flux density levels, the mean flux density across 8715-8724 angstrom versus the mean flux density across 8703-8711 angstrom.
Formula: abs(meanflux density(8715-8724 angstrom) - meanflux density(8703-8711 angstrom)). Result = 2.4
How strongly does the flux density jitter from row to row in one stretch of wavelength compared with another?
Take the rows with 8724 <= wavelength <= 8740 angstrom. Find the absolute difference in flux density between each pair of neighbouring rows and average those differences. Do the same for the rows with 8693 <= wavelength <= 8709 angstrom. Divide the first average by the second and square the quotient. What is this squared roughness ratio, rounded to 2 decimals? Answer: 7.44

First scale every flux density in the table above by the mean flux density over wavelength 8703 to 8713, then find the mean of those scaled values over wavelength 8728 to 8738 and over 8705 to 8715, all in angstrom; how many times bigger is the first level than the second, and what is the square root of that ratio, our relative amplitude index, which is 0.97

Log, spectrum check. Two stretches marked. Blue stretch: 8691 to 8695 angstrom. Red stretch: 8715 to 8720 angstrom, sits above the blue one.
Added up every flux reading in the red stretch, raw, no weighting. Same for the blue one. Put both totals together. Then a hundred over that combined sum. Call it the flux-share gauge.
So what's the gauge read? 0.6868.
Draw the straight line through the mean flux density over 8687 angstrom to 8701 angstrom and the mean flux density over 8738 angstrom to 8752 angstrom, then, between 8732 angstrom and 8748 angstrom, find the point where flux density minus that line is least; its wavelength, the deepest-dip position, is 8746.65 angstrom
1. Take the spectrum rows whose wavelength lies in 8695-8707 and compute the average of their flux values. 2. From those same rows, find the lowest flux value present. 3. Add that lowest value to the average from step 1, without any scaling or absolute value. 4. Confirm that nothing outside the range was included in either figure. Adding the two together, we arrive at 70.5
